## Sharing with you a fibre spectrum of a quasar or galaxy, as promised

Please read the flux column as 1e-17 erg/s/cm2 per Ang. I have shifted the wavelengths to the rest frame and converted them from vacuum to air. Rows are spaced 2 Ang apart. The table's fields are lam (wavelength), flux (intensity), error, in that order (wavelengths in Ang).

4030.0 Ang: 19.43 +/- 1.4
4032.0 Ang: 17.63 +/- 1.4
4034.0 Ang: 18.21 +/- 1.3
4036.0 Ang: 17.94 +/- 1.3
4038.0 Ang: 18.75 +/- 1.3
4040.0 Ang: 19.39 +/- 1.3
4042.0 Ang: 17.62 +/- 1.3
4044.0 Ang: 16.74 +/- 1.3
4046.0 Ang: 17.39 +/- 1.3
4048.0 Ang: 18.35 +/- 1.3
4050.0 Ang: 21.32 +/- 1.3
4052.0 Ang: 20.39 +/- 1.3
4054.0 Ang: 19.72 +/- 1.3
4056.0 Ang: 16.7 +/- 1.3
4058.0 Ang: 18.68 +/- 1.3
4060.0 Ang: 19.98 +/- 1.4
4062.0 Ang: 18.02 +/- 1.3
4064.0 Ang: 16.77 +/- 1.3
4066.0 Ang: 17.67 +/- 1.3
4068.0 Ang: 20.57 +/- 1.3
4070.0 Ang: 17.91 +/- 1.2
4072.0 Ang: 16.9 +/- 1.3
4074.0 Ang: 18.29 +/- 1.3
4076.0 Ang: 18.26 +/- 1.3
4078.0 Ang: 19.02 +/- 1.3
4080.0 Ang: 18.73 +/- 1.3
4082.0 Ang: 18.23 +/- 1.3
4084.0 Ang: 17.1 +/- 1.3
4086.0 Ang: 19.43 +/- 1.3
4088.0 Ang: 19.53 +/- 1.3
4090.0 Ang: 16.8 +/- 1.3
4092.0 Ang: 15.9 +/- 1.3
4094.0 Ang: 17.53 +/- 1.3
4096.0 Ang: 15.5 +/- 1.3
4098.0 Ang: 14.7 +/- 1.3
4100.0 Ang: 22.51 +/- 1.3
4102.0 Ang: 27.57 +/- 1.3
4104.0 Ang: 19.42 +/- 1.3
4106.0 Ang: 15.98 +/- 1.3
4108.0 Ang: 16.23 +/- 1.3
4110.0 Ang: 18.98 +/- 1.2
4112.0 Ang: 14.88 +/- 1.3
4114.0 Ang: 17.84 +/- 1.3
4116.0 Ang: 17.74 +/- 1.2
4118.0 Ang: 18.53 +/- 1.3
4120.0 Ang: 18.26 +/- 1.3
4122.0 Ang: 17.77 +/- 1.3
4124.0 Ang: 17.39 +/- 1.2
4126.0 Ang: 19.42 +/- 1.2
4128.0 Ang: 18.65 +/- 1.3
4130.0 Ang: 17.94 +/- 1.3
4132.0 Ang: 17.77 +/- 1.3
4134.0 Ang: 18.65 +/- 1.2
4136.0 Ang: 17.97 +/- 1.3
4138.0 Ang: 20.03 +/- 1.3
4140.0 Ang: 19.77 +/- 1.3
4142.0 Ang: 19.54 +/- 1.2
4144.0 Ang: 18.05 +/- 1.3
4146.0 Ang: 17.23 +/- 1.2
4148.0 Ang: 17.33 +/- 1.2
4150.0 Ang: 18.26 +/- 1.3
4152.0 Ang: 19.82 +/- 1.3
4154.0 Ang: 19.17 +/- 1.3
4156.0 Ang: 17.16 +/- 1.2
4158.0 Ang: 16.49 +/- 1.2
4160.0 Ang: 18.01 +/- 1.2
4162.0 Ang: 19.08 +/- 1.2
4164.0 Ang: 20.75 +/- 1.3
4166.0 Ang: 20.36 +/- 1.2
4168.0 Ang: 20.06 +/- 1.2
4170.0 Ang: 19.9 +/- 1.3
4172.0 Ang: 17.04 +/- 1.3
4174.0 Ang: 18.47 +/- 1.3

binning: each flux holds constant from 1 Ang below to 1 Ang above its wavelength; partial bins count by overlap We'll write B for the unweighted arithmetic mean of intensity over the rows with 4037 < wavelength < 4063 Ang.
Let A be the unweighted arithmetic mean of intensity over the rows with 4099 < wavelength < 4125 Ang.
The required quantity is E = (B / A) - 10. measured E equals -9.00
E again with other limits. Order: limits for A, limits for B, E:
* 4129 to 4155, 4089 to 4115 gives -9.03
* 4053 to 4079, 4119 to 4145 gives -8.99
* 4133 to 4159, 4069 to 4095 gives -9.02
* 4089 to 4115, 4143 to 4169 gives -8.97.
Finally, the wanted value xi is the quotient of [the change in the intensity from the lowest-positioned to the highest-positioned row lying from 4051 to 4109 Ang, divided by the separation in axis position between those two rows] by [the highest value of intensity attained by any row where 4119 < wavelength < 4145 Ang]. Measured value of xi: -0.004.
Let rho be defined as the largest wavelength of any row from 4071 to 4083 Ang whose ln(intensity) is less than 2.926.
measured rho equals 4082.0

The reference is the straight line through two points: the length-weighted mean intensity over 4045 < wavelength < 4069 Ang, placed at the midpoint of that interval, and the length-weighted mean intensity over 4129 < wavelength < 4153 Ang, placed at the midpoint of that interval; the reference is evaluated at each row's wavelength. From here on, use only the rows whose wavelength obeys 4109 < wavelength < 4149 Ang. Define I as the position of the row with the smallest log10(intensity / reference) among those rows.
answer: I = 4112.0 Ang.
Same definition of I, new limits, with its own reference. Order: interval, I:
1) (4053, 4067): 4056.0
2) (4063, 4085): 4064.0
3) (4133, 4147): 4146.0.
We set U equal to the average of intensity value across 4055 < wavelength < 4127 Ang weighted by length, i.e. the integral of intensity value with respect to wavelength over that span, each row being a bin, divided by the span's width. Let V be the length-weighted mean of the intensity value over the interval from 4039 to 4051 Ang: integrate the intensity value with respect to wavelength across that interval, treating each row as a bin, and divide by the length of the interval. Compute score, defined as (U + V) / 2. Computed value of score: 18.3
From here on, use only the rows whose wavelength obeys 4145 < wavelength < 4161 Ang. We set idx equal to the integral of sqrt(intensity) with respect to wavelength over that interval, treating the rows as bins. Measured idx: 67.7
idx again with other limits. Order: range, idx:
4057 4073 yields 68.4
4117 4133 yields 68.3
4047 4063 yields 70.0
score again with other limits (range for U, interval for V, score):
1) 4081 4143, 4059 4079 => 18.3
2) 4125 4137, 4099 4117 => 18.7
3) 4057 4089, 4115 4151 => 18.4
